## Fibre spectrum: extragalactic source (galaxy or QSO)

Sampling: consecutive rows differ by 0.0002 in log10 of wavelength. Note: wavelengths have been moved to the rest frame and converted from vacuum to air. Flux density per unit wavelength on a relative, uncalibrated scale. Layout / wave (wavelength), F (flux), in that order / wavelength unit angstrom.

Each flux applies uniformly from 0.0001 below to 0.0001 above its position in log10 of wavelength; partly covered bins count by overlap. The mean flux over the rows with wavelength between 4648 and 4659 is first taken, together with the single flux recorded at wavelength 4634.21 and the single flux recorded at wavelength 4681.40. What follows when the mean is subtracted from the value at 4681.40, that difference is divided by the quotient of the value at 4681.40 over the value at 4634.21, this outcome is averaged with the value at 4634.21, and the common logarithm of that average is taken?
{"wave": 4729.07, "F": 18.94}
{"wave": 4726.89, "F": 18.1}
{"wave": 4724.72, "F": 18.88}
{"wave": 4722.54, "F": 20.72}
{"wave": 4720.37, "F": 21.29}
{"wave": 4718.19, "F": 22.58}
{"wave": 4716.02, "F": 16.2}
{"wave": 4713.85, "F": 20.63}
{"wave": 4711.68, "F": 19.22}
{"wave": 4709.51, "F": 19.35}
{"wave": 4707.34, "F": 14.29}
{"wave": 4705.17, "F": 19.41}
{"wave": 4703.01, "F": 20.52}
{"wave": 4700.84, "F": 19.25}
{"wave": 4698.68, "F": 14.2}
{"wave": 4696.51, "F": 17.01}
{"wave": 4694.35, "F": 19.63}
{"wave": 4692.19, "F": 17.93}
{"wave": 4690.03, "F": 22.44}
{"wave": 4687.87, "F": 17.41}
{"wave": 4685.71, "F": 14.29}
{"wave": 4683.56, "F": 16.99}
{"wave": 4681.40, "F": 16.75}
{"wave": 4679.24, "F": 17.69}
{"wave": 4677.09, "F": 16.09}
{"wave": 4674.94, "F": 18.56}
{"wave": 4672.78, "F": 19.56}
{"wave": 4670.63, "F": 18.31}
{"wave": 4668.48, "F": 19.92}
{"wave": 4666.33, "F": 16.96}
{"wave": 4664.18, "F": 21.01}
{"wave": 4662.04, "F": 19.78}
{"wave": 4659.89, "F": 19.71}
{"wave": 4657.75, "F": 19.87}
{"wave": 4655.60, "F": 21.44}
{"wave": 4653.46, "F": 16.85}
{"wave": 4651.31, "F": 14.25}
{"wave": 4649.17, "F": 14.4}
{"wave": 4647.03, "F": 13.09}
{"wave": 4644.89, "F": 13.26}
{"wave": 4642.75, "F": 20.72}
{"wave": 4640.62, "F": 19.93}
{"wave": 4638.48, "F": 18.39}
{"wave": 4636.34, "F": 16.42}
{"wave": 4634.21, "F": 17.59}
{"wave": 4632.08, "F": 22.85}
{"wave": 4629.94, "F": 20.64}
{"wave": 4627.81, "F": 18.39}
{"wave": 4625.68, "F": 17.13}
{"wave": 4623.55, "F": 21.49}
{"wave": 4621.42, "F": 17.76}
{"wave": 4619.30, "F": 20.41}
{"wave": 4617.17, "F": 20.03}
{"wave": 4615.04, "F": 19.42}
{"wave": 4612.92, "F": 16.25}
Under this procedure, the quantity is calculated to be 0.93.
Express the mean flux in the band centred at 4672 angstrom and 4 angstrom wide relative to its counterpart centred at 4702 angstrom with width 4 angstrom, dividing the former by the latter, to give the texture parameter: 0.95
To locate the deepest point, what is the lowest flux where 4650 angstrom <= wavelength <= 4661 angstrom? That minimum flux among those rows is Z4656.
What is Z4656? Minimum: 14.25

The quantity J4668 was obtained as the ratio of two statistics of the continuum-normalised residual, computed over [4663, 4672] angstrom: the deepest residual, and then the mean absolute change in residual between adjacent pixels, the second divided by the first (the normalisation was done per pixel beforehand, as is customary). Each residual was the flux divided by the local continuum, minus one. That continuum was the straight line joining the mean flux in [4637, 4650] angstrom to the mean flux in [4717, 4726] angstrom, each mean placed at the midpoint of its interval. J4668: -3.2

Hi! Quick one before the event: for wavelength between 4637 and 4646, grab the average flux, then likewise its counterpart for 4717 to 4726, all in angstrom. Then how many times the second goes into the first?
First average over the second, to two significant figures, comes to 0.87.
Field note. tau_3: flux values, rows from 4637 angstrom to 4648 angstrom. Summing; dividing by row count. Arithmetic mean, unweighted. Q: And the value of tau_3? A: 17.1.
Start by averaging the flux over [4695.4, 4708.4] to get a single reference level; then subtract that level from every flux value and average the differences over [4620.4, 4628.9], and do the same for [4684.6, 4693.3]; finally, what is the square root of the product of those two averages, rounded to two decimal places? 0.84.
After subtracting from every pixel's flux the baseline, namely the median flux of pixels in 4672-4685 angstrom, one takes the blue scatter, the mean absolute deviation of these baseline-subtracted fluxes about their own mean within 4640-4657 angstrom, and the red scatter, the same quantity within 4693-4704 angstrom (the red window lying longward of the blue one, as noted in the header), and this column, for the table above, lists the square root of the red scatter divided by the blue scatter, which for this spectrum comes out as 0.8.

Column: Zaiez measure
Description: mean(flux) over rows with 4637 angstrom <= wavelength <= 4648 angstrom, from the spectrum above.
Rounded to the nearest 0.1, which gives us 17.1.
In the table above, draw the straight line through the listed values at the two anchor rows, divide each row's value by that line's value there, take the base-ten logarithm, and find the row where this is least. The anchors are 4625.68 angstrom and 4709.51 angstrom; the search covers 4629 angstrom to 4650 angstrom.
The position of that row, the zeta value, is 4647.03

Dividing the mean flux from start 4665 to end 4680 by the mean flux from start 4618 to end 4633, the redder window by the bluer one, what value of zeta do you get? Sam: 0.92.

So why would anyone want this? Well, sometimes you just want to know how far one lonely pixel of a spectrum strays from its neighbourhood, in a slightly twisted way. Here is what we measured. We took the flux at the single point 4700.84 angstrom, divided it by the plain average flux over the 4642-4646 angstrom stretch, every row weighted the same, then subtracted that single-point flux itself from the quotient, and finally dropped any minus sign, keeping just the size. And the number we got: 18.1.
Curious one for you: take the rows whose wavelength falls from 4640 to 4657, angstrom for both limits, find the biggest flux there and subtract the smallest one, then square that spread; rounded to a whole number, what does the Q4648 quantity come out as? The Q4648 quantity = 70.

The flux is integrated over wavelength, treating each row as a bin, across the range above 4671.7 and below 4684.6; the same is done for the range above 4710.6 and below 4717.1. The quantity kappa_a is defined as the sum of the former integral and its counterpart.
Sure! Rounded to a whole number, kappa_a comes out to 349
